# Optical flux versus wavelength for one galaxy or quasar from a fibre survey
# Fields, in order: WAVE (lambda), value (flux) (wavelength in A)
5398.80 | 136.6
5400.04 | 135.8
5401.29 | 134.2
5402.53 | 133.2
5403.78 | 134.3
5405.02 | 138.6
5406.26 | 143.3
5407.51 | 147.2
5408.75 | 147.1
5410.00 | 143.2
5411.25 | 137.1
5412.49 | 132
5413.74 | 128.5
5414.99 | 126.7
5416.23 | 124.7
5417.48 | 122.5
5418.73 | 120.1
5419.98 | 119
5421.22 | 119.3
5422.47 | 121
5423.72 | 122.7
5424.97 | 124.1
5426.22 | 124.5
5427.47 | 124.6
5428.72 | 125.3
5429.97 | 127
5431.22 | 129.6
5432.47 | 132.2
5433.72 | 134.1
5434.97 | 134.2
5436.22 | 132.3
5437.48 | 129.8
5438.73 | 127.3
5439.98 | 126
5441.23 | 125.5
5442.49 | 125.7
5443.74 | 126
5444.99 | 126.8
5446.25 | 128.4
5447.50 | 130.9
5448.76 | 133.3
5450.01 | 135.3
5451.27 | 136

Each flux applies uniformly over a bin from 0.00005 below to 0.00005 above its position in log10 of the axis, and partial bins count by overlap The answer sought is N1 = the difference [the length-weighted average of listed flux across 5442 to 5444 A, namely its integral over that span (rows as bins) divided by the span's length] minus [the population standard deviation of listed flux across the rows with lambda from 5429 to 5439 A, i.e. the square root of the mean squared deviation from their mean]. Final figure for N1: 123.4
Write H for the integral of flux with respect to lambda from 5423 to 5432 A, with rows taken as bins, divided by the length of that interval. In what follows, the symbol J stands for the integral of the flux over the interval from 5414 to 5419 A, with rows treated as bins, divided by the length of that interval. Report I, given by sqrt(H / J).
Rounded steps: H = 125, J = 124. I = 1.01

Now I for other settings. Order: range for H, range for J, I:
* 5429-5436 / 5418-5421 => 1.05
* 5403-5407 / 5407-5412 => 0.98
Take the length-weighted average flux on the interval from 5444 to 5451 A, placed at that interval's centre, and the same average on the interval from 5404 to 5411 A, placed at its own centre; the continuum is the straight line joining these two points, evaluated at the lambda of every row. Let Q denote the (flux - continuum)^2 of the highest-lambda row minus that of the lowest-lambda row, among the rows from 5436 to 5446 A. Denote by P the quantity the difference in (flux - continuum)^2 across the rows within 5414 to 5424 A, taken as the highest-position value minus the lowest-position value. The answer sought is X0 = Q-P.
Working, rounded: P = 40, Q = 19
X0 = -20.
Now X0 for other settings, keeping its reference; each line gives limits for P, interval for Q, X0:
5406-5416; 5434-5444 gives -161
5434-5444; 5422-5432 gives -302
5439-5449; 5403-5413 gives 37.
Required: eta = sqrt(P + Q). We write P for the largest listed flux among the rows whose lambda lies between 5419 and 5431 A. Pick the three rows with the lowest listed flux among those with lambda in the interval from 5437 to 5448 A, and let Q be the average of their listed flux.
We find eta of 15.9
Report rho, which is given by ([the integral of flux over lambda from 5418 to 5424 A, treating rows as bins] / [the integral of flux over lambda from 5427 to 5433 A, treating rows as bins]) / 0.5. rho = 1.88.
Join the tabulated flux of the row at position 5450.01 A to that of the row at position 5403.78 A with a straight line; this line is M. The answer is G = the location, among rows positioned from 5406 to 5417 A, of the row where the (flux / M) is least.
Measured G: 5416.23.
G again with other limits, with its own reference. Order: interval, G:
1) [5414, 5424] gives 5419.98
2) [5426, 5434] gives 5426.22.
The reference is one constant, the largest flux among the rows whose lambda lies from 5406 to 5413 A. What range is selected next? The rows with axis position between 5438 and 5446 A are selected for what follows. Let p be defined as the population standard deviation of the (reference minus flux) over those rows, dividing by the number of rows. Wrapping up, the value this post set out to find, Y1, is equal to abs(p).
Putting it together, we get 0.6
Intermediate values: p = 0.6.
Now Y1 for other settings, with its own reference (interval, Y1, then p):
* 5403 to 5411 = 4.6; 4.6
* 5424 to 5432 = 1.9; 1.9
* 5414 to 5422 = 2.9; 2.9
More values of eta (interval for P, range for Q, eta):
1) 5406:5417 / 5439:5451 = 16.5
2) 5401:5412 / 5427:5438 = 16.5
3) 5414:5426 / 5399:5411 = 16.1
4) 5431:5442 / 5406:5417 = 16.2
